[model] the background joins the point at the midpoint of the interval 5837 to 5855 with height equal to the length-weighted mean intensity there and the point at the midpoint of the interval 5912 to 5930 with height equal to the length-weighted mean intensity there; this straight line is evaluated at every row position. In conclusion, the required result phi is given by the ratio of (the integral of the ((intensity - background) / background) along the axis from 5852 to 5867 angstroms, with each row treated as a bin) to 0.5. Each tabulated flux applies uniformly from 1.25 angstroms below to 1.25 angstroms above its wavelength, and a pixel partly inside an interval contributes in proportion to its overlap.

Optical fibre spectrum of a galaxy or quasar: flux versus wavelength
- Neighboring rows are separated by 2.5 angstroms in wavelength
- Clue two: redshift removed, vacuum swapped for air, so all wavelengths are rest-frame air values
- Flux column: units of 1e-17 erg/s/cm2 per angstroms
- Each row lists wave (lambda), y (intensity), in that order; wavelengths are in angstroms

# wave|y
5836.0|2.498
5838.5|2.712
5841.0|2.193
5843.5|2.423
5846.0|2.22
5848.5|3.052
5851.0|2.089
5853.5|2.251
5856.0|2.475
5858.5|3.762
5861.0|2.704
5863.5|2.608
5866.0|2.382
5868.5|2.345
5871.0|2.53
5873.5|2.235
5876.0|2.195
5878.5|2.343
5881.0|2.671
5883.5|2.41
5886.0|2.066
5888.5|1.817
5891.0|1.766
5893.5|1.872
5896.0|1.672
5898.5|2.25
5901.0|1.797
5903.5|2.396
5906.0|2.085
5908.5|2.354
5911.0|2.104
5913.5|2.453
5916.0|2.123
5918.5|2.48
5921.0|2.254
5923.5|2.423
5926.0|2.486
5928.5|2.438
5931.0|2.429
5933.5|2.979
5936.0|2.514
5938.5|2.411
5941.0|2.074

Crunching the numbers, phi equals 3.5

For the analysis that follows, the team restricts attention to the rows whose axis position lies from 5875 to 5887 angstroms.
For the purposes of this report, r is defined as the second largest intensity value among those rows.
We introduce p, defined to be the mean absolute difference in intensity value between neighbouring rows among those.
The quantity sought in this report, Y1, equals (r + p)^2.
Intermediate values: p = 0.27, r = 2.41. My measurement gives 7.2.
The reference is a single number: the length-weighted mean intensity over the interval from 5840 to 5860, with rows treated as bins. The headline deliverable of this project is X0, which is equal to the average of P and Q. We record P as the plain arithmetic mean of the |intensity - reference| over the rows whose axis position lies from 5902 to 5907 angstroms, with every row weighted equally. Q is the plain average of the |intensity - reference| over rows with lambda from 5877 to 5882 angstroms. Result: 0.24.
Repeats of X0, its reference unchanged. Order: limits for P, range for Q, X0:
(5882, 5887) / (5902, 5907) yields 0.33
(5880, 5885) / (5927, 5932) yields 0.13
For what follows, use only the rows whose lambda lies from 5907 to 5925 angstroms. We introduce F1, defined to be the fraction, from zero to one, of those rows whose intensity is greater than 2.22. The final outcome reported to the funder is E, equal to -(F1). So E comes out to -0.71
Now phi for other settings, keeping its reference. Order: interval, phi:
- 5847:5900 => -2.3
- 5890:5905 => -5.3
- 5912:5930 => 0.0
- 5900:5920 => -2.6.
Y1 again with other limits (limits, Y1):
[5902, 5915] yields 7.2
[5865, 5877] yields 6.4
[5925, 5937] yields 7.7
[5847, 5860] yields 13.8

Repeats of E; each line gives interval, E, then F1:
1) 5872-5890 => -0.57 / 0.6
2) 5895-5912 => -0.43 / 0.4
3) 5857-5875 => -1.00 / 1.0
